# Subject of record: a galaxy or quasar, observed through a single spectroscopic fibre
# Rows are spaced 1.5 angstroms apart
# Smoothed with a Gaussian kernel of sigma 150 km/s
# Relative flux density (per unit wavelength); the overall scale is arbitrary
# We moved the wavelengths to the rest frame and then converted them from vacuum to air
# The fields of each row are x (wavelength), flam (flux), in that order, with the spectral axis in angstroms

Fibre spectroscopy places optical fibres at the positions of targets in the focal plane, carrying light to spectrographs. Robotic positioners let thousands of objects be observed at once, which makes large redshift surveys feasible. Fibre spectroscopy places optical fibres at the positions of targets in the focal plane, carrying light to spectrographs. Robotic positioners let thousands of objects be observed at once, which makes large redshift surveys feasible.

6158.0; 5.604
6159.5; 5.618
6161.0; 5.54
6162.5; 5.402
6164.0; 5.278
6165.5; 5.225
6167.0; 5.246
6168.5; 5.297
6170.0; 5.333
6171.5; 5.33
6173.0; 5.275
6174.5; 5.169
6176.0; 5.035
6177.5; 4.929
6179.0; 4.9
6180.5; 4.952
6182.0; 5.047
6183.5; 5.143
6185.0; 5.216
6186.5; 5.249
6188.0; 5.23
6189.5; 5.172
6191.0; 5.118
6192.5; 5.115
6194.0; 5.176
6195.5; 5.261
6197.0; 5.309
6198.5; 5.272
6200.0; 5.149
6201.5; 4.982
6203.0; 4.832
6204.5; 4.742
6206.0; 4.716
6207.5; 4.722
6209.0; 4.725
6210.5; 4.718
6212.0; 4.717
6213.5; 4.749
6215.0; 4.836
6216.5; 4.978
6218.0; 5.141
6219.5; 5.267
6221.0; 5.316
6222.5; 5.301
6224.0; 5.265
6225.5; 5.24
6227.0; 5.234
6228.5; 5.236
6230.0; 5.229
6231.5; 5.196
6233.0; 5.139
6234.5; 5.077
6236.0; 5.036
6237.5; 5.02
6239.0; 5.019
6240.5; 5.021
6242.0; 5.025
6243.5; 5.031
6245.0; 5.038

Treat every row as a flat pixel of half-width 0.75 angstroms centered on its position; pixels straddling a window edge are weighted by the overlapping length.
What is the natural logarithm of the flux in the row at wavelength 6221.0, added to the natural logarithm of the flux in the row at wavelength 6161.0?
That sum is 3.38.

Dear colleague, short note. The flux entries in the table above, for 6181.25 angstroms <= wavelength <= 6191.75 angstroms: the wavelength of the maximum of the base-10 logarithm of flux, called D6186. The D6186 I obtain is 6186.5 angstroms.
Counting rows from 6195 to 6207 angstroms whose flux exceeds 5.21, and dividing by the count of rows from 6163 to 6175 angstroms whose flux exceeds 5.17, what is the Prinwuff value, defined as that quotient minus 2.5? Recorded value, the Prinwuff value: -2.1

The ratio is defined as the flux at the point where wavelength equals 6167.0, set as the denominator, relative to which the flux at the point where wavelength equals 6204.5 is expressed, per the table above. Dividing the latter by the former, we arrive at 0.90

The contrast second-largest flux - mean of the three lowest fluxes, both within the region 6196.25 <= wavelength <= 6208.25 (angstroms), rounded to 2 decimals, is 0.55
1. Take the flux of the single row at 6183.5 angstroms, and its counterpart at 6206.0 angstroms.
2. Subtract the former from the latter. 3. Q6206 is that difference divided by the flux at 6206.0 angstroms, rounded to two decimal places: -0.09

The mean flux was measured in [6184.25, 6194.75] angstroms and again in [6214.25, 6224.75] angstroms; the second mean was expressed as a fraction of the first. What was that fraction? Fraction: 1.00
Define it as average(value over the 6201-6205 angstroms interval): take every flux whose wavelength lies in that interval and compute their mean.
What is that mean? 4.85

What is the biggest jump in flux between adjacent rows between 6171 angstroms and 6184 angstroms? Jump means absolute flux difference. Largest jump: 0.134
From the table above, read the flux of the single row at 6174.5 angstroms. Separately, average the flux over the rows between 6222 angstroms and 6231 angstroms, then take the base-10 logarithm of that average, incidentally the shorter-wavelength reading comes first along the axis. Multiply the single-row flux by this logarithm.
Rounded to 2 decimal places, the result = 3.72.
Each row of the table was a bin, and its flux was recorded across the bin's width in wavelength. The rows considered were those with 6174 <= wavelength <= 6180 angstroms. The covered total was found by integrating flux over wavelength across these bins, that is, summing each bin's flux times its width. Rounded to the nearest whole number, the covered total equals 30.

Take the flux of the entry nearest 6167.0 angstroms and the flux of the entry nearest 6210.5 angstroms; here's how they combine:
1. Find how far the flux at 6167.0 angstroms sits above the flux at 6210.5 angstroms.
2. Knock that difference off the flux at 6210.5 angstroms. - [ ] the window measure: 4.2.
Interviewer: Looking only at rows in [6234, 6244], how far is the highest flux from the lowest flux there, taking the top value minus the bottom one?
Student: 0.06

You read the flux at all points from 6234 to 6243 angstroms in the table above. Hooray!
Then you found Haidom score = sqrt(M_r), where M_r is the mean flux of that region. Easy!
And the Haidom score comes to 2.24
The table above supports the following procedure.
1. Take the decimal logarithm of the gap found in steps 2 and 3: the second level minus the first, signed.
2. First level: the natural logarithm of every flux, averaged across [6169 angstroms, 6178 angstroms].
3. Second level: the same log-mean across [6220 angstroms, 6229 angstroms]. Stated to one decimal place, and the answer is -1.8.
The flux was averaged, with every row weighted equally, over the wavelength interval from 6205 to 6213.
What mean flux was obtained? 4.72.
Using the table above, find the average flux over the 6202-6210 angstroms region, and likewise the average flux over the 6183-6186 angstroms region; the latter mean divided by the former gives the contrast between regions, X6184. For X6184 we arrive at 1.09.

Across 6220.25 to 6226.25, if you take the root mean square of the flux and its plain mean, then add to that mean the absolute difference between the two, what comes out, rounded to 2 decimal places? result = 5.28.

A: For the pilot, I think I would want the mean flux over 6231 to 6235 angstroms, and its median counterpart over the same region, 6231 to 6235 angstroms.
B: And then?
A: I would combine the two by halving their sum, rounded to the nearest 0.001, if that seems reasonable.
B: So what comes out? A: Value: 5.138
